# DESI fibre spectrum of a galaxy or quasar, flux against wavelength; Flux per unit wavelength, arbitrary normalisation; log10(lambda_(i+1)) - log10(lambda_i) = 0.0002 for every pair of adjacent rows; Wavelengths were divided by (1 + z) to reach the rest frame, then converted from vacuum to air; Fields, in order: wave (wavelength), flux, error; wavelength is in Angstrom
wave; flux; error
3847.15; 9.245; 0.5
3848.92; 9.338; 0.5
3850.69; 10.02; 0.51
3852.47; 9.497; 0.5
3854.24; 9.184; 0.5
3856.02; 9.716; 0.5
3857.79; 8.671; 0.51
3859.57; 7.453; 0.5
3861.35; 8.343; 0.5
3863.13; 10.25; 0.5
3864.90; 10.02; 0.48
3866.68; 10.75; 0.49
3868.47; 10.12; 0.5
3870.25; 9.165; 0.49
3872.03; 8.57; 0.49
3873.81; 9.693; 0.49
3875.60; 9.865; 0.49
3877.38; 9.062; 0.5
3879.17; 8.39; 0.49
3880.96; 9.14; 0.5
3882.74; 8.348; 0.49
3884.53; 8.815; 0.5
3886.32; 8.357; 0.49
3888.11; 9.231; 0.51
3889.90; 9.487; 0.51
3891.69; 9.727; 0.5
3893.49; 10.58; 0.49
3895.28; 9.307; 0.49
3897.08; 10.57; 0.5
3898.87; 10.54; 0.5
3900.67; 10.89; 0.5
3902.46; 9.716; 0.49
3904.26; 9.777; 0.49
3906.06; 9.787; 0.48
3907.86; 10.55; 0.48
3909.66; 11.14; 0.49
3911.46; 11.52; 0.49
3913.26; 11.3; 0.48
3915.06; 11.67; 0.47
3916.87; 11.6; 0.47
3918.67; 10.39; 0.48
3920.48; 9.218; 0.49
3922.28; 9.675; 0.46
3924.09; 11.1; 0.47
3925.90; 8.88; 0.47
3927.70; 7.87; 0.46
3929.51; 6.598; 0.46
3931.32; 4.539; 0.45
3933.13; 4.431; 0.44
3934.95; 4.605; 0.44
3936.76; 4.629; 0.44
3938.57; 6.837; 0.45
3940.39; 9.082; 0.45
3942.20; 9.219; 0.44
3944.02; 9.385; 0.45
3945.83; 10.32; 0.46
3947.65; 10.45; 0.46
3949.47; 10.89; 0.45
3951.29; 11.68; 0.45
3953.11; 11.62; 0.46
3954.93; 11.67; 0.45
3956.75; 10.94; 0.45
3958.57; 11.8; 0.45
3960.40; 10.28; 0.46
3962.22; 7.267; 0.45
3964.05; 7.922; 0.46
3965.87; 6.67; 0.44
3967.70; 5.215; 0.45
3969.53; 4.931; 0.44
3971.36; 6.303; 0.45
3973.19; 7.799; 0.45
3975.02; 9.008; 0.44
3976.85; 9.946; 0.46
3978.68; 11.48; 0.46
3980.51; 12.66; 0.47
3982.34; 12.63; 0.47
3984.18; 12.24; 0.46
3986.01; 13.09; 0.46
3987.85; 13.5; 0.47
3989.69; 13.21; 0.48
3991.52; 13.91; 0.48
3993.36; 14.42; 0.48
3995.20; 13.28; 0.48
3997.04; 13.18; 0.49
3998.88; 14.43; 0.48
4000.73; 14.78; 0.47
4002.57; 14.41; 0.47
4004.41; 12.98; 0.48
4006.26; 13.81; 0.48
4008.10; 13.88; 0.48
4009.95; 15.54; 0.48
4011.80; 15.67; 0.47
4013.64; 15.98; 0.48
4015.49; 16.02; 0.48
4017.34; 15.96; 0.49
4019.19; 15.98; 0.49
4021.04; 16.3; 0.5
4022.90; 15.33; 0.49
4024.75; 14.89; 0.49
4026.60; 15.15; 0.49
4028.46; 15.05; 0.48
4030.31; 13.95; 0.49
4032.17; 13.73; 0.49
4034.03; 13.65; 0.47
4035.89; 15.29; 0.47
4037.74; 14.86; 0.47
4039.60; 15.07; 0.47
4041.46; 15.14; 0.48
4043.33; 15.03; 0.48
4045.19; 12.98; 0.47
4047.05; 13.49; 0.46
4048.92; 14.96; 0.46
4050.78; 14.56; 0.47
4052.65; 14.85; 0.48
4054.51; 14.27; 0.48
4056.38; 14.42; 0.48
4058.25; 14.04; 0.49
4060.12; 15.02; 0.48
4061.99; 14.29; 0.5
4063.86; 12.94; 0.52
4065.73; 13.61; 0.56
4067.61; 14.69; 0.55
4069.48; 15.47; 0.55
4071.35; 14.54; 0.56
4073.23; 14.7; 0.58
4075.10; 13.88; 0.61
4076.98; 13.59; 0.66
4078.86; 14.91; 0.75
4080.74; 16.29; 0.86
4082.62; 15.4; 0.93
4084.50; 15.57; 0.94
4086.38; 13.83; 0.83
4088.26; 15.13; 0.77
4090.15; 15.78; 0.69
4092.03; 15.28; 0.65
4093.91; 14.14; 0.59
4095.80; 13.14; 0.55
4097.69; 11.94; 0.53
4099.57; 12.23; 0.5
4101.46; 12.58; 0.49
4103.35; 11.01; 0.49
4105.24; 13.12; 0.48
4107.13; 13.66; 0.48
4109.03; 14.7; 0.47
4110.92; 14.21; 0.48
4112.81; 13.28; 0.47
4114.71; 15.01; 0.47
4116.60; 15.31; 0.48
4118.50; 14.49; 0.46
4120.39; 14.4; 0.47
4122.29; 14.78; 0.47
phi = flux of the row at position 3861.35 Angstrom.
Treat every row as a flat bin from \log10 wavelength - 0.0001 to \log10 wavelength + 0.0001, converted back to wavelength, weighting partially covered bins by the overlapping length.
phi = 8.343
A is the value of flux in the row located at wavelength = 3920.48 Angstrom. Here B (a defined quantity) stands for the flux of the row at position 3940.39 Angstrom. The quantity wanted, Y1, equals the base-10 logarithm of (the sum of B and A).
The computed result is 1.26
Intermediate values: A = 9.218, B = 9.082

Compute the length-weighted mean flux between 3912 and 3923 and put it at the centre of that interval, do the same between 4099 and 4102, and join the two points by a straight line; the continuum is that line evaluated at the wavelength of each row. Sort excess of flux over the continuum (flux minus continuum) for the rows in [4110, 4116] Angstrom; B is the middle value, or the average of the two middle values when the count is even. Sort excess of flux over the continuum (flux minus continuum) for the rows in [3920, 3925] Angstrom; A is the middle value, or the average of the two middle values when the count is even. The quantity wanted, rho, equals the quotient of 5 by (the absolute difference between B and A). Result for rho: 1.8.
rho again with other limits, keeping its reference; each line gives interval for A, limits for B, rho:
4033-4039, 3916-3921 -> 1.5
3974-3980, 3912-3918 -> 2.3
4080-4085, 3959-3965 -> 0.8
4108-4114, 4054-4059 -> 8.5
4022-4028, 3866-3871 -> 1.4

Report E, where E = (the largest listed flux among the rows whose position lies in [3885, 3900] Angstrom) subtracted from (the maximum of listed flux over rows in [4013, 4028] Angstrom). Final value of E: 5.7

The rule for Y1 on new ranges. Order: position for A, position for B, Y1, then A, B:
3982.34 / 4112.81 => 1.41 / 12.63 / 13.28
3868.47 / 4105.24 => 1.37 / 10.12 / 13.12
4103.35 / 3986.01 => 1.38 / 11.01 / 13.09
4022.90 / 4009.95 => 1.49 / 15.33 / 15.54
